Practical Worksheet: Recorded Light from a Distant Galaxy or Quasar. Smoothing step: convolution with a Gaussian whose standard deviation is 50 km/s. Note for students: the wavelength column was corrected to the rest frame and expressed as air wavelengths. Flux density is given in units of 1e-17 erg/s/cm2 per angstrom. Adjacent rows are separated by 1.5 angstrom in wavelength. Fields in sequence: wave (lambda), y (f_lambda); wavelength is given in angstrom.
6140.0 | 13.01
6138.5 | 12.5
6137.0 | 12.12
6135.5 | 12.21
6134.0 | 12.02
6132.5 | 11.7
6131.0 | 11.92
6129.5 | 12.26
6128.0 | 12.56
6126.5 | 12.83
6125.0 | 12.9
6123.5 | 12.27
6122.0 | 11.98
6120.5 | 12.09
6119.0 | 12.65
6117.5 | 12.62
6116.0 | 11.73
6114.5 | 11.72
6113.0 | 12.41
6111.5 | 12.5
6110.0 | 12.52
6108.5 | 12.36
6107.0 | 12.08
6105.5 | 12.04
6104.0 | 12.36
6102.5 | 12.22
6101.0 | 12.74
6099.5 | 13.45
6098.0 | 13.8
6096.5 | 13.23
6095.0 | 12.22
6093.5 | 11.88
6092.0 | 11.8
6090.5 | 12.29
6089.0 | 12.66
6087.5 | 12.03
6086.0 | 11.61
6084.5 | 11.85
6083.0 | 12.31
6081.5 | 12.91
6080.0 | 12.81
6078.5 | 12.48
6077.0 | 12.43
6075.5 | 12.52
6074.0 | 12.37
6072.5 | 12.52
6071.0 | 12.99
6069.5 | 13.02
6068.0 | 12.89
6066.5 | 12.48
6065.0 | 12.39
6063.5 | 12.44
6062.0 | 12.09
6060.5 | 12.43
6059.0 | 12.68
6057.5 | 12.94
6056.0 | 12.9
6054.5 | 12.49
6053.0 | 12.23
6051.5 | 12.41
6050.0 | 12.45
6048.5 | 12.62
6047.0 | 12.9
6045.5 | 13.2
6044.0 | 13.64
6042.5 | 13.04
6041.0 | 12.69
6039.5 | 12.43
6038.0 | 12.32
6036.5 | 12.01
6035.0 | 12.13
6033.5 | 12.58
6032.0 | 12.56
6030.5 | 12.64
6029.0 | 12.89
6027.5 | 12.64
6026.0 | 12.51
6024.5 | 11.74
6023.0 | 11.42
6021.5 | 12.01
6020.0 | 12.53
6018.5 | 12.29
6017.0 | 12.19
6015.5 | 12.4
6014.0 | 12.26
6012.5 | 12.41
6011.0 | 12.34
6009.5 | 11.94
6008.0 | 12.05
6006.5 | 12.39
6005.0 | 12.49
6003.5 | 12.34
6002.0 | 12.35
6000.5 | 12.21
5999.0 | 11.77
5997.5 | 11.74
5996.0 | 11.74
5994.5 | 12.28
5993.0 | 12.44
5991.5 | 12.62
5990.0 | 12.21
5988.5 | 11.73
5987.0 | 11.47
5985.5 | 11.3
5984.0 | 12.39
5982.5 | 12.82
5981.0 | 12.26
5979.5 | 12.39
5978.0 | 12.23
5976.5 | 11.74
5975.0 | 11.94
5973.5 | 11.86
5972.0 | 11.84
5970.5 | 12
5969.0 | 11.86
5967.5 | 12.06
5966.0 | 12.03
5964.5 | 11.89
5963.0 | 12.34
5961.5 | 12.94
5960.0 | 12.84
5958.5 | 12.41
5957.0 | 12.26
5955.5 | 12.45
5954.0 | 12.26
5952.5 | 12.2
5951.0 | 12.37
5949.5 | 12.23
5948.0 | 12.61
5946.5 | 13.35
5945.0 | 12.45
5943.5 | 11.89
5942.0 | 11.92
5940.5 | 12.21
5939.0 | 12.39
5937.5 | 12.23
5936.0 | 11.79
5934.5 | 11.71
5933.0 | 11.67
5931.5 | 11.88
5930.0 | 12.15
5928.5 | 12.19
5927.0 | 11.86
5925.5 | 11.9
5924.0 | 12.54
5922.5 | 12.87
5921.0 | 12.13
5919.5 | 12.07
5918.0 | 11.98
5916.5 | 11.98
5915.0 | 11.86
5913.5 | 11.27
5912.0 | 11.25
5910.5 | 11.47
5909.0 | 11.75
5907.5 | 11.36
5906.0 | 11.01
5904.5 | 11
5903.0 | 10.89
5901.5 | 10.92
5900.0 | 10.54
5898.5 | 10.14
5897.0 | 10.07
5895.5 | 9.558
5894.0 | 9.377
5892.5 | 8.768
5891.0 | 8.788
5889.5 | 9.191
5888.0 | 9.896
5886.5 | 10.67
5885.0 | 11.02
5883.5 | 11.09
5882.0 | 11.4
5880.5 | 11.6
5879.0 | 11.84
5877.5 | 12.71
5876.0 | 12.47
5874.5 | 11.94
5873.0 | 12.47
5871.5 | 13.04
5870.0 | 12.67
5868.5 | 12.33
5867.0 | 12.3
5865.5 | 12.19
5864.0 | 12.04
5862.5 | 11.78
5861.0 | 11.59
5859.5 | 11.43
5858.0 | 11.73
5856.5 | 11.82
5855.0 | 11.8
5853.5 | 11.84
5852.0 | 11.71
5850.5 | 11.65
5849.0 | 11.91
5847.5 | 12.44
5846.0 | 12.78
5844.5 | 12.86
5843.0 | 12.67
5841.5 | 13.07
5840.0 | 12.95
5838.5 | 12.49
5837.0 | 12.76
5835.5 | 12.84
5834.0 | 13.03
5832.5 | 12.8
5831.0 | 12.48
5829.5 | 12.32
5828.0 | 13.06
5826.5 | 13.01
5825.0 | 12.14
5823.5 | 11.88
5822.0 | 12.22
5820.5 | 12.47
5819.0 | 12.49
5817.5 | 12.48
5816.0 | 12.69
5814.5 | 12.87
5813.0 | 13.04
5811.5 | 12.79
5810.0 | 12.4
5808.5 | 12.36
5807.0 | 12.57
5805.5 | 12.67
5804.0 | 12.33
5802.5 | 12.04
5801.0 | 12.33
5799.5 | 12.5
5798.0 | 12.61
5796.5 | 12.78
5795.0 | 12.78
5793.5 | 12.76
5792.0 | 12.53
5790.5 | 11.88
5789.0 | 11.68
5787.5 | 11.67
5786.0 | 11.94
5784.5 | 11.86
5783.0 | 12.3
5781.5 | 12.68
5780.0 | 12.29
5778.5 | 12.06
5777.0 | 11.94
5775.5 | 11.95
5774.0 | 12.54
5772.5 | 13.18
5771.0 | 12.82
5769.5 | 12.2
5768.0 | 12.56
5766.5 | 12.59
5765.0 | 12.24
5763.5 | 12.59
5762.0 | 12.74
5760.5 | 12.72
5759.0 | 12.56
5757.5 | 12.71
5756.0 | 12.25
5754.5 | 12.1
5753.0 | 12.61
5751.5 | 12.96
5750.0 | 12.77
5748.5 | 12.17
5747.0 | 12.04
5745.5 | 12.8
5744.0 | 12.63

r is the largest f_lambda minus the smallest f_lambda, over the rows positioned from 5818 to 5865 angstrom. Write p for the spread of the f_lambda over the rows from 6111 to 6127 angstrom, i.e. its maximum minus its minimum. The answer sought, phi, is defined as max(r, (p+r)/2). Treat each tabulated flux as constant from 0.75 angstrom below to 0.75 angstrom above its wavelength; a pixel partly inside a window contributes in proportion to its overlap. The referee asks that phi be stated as 1.64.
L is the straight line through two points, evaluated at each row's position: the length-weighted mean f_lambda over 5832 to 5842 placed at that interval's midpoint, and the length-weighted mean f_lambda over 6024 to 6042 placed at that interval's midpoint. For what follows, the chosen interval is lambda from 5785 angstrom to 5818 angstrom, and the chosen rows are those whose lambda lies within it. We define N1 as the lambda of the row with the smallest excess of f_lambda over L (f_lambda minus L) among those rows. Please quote 5787.5 angstrom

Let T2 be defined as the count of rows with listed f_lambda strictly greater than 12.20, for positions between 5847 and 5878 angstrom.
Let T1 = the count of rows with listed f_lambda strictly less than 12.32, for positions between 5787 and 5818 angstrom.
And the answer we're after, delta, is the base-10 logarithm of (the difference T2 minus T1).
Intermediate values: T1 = 4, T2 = 8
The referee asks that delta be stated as 0.6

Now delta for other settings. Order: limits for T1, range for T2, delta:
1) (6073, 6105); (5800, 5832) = 1.0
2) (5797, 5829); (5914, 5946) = 0.3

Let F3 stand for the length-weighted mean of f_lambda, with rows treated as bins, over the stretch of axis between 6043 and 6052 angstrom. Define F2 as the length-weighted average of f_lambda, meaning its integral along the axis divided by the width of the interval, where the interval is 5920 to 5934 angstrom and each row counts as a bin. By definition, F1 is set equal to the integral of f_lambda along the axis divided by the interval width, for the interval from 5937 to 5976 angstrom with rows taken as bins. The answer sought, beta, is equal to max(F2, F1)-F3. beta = -0.6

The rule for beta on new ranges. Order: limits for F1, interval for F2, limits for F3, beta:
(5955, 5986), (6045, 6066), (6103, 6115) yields 0.3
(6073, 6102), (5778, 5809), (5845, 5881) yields 0.4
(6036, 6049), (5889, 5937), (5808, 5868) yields 0.4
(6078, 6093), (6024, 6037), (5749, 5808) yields 0.0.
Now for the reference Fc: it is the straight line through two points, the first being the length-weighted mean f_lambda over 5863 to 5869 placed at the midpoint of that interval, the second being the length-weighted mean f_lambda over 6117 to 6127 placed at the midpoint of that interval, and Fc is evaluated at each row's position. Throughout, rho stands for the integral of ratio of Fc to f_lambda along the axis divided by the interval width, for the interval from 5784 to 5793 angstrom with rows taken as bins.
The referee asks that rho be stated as 1.01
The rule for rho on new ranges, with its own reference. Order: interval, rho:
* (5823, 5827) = 0.99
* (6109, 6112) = 1.00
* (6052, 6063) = 0.99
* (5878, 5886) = 1.07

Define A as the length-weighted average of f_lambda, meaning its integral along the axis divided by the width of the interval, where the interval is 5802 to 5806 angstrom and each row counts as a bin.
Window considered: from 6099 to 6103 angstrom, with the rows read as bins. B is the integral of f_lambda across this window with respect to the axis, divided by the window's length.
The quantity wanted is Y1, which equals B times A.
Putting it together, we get 158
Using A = 12.35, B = 12.8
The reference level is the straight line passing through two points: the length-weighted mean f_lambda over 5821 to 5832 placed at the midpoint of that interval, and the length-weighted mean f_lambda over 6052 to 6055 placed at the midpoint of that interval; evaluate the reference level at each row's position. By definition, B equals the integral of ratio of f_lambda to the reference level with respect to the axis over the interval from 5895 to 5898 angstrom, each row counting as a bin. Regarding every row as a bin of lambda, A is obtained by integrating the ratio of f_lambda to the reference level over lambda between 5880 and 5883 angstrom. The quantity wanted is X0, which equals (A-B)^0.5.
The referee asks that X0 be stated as 0.62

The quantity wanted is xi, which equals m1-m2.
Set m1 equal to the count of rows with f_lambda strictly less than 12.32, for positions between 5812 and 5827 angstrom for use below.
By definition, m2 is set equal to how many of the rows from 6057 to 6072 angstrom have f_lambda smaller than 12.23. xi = 2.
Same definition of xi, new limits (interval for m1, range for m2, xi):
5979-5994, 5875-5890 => -3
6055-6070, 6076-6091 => -2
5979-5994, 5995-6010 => -1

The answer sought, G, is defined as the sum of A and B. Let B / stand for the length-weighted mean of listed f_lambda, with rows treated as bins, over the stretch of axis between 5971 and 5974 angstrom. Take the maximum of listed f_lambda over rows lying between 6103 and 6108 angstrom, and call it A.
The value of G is 24.2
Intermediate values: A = 12.36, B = 11.9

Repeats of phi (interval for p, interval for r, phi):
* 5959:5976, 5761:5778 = 1.24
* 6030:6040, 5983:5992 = 1.32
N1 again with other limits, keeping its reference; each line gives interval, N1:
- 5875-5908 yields 5892.5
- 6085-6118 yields 6086.0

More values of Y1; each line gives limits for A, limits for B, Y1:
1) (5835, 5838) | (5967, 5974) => 152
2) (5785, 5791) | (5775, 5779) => 141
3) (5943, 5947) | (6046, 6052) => 159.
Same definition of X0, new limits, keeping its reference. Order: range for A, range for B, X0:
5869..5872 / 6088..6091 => 0.24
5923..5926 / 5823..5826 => 0.24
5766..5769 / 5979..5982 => 0.15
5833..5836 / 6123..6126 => 0.20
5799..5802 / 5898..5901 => 0.68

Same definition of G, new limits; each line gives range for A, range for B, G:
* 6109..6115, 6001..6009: 24.8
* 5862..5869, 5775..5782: 24.5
